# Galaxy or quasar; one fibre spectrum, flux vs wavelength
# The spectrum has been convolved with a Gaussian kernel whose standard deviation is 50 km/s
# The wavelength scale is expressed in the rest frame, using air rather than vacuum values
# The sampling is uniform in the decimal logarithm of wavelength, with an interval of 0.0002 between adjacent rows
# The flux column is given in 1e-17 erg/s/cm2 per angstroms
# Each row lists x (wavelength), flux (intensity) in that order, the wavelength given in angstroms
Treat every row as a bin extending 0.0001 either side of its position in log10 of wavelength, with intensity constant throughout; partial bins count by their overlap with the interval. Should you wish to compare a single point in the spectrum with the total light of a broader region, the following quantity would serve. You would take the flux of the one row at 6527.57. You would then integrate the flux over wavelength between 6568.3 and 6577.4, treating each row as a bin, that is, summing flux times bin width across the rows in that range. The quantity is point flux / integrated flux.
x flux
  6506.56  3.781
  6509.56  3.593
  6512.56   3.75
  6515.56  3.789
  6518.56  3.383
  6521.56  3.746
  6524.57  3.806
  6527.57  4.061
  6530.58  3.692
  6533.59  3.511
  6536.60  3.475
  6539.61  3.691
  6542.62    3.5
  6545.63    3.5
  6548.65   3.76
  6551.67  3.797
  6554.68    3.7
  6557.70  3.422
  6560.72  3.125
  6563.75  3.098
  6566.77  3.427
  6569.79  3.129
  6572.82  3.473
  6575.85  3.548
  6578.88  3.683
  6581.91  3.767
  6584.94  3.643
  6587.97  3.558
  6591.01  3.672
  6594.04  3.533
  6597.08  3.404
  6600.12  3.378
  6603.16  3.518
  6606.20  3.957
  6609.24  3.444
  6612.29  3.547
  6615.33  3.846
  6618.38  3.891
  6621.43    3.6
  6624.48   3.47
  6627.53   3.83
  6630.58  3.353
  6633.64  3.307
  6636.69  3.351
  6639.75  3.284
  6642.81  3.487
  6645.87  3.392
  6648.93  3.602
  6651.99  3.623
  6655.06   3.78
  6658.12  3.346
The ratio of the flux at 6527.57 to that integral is 0.132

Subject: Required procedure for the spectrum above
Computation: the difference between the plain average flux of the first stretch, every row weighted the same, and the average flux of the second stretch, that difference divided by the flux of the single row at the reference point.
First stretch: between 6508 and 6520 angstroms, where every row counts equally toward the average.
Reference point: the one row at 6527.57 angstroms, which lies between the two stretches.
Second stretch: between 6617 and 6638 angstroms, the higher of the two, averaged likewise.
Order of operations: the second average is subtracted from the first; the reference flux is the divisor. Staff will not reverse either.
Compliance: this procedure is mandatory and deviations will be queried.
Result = 0.021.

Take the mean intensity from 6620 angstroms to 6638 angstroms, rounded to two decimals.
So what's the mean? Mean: 3.49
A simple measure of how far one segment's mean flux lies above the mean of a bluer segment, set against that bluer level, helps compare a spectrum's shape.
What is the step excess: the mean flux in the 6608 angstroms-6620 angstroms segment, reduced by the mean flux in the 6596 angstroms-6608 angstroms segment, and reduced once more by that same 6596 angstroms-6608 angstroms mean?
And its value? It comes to -3.45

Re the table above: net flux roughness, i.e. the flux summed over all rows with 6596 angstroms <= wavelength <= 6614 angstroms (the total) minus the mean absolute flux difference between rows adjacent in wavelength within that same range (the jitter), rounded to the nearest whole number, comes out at 21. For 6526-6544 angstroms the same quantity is 22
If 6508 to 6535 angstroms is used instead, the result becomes 33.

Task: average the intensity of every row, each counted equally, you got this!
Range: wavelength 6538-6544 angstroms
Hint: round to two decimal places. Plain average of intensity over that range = 3.60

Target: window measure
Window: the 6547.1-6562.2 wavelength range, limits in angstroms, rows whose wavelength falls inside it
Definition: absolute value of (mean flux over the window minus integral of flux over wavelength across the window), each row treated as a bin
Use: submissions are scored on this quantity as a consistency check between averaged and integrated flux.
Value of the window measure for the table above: 50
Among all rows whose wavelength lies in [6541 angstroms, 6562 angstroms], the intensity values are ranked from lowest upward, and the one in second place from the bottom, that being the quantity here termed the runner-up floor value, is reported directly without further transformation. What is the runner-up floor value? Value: 3.422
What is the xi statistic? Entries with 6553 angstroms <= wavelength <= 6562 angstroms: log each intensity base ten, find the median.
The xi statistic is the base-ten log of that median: -0.272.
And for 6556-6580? -0.272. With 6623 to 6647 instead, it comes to -0.277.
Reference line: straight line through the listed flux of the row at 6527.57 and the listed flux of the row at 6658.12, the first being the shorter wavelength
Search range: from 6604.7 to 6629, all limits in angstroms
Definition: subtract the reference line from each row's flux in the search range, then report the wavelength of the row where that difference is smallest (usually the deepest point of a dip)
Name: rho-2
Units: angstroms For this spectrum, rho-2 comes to 6609.24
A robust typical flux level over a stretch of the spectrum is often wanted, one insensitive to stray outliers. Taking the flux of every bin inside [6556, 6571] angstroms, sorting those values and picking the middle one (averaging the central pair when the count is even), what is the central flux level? 3.13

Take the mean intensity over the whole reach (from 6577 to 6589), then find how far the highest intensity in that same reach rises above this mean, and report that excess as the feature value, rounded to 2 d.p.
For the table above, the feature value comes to 0.10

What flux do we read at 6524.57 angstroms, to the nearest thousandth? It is 3.806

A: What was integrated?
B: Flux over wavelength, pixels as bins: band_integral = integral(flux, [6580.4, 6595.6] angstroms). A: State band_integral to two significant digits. 55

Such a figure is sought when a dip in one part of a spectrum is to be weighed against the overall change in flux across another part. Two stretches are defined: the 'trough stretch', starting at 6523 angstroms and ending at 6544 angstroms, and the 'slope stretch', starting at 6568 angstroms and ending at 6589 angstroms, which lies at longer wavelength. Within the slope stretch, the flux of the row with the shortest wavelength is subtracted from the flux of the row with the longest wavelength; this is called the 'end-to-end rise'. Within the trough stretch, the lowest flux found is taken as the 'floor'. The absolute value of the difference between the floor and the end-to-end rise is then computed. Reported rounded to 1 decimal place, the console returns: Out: 3.0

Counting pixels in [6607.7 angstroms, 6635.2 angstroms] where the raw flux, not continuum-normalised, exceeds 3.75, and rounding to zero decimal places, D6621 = 3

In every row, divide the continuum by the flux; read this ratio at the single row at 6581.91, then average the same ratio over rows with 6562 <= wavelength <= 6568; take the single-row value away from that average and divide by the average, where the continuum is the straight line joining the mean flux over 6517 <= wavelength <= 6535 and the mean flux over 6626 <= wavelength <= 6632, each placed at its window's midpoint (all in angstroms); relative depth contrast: 0.14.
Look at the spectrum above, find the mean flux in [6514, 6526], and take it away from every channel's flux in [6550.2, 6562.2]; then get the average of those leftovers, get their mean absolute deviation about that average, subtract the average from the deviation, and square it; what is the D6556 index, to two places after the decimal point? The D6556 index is 0.17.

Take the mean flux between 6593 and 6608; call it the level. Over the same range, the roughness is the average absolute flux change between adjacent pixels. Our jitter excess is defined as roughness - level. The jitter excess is -3.37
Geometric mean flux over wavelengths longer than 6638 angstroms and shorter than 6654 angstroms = 3.48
